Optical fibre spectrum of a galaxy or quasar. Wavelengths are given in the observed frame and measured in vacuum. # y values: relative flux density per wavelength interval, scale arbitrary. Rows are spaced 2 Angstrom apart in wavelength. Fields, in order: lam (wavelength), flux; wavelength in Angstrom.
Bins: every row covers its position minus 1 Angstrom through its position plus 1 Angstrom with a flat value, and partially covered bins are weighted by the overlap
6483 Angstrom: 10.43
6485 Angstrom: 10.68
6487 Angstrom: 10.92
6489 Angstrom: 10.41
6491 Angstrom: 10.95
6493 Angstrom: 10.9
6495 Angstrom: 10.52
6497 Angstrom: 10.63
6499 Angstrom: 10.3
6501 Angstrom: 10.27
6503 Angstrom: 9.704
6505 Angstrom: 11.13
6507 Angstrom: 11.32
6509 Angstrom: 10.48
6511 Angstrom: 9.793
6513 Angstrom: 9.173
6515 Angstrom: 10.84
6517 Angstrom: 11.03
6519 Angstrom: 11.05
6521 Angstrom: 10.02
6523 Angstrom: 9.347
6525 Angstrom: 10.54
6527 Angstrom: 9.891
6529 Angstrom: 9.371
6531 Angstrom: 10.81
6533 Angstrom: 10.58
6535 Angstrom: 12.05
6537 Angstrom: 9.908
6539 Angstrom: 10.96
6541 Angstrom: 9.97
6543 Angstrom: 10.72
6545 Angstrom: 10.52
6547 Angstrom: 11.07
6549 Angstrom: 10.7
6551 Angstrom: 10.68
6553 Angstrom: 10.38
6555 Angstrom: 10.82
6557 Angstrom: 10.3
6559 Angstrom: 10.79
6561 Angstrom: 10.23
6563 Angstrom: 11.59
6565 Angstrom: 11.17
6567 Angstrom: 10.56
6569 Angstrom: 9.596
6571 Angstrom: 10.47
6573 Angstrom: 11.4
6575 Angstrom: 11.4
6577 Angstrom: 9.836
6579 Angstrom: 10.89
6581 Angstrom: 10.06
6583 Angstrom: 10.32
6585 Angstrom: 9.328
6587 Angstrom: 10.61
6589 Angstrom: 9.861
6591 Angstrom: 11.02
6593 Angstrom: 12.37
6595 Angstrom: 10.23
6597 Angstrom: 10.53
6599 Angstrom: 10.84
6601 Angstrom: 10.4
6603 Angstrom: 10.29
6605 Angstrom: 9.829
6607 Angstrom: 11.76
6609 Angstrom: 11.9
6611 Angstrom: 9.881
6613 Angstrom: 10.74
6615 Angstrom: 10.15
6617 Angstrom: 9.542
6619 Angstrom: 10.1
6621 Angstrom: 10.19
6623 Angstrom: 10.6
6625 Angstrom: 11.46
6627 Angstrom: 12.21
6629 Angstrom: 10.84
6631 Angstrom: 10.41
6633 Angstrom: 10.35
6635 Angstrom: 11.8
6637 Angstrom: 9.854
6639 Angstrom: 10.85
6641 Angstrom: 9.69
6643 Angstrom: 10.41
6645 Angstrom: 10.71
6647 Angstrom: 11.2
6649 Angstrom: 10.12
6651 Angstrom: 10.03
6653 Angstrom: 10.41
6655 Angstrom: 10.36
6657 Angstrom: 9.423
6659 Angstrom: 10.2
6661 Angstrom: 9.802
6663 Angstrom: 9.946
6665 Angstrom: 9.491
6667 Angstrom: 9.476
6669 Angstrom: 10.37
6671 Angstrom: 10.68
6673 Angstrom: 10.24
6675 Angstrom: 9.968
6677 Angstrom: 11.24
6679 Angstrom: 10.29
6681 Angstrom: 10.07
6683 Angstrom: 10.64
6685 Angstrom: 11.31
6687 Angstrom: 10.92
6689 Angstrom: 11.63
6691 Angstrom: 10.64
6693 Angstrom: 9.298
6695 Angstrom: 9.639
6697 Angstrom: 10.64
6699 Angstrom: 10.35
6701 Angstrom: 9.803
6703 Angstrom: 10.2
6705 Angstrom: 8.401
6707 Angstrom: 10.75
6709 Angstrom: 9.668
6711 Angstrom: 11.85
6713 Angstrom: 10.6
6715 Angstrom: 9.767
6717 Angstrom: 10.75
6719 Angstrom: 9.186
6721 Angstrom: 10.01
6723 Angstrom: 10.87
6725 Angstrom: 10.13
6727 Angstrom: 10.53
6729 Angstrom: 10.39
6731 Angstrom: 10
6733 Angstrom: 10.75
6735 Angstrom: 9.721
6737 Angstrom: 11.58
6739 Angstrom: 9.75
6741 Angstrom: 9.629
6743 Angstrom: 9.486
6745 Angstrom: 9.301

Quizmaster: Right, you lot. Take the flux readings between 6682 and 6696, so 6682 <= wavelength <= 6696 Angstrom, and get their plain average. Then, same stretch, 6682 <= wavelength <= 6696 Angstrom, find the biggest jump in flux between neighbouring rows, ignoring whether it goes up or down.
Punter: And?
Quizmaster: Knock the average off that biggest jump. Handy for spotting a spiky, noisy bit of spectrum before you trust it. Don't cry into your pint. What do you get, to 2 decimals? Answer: -9.24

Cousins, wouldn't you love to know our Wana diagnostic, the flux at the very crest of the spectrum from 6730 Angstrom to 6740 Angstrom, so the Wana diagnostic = 11.58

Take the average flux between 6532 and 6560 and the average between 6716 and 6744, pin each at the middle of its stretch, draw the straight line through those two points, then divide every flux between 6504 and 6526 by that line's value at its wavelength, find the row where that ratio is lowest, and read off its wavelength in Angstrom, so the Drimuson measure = 6513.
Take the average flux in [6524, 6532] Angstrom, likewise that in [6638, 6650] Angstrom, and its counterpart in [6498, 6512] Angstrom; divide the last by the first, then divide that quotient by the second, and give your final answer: 0.098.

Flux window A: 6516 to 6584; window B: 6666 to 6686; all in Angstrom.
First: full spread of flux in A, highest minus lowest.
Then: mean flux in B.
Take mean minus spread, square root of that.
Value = 2.78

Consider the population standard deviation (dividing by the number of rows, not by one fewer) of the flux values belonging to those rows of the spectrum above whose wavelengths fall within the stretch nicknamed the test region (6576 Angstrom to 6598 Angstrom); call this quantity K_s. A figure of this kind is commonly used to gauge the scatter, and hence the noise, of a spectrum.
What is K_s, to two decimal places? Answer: 0.76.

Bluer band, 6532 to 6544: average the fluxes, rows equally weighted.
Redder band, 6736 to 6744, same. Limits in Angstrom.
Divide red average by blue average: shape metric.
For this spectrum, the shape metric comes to 0.945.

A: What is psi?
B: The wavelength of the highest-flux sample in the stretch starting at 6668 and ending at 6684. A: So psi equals 6677 Angstrom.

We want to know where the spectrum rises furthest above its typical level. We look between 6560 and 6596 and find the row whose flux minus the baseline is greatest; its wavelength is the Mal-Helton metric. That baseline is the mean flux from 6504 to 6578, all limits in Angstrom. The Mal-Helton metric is 6593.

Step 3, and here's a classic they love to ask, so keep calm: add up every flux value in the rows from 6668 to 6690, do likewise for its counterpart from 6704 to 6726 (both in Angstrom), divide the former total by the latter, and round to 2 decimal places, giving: 1.05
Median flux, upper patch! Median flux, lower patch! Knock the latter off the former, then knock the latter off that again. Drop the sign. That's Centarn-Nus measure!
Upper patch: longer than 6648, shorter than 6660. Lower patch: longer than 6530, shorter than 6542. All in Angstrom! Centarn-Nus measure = 11.2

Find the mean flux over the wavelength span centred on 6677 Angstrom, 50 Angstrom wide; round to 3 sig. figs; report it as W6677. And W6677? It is 10.3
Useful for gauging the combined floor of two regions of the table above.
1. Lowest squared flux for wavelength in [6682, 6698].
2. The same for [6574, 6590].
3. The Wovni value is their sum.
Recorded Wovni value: 173.5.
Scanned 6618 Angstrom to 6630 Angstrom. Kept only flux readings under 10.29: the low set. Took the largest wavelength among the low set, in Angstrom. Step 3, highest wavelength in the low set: 6621 Angstrom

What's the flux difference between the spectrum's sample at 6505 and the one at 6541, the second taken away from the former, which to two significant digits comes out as 1.2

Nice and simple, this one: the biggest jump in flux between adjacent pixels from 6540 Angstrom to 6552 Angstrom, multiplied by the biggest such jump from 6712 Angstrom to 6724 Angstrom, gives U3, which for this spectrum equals 1.2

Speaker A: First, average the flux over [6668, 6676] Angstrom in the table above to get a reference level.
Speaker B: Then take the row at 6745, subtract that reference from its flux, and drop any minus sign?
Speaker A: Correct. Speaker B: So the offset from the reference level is 1.0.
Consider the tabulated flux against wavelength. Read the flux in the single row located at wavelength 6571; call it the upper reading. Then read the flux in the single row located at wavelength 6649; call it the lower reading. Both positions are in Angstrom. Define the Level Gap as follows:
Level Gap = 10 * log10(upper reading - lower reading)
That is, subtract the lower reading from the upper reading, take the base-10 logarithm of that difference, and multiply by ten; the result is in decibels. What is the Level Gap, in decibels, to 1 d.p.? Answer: -4.6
